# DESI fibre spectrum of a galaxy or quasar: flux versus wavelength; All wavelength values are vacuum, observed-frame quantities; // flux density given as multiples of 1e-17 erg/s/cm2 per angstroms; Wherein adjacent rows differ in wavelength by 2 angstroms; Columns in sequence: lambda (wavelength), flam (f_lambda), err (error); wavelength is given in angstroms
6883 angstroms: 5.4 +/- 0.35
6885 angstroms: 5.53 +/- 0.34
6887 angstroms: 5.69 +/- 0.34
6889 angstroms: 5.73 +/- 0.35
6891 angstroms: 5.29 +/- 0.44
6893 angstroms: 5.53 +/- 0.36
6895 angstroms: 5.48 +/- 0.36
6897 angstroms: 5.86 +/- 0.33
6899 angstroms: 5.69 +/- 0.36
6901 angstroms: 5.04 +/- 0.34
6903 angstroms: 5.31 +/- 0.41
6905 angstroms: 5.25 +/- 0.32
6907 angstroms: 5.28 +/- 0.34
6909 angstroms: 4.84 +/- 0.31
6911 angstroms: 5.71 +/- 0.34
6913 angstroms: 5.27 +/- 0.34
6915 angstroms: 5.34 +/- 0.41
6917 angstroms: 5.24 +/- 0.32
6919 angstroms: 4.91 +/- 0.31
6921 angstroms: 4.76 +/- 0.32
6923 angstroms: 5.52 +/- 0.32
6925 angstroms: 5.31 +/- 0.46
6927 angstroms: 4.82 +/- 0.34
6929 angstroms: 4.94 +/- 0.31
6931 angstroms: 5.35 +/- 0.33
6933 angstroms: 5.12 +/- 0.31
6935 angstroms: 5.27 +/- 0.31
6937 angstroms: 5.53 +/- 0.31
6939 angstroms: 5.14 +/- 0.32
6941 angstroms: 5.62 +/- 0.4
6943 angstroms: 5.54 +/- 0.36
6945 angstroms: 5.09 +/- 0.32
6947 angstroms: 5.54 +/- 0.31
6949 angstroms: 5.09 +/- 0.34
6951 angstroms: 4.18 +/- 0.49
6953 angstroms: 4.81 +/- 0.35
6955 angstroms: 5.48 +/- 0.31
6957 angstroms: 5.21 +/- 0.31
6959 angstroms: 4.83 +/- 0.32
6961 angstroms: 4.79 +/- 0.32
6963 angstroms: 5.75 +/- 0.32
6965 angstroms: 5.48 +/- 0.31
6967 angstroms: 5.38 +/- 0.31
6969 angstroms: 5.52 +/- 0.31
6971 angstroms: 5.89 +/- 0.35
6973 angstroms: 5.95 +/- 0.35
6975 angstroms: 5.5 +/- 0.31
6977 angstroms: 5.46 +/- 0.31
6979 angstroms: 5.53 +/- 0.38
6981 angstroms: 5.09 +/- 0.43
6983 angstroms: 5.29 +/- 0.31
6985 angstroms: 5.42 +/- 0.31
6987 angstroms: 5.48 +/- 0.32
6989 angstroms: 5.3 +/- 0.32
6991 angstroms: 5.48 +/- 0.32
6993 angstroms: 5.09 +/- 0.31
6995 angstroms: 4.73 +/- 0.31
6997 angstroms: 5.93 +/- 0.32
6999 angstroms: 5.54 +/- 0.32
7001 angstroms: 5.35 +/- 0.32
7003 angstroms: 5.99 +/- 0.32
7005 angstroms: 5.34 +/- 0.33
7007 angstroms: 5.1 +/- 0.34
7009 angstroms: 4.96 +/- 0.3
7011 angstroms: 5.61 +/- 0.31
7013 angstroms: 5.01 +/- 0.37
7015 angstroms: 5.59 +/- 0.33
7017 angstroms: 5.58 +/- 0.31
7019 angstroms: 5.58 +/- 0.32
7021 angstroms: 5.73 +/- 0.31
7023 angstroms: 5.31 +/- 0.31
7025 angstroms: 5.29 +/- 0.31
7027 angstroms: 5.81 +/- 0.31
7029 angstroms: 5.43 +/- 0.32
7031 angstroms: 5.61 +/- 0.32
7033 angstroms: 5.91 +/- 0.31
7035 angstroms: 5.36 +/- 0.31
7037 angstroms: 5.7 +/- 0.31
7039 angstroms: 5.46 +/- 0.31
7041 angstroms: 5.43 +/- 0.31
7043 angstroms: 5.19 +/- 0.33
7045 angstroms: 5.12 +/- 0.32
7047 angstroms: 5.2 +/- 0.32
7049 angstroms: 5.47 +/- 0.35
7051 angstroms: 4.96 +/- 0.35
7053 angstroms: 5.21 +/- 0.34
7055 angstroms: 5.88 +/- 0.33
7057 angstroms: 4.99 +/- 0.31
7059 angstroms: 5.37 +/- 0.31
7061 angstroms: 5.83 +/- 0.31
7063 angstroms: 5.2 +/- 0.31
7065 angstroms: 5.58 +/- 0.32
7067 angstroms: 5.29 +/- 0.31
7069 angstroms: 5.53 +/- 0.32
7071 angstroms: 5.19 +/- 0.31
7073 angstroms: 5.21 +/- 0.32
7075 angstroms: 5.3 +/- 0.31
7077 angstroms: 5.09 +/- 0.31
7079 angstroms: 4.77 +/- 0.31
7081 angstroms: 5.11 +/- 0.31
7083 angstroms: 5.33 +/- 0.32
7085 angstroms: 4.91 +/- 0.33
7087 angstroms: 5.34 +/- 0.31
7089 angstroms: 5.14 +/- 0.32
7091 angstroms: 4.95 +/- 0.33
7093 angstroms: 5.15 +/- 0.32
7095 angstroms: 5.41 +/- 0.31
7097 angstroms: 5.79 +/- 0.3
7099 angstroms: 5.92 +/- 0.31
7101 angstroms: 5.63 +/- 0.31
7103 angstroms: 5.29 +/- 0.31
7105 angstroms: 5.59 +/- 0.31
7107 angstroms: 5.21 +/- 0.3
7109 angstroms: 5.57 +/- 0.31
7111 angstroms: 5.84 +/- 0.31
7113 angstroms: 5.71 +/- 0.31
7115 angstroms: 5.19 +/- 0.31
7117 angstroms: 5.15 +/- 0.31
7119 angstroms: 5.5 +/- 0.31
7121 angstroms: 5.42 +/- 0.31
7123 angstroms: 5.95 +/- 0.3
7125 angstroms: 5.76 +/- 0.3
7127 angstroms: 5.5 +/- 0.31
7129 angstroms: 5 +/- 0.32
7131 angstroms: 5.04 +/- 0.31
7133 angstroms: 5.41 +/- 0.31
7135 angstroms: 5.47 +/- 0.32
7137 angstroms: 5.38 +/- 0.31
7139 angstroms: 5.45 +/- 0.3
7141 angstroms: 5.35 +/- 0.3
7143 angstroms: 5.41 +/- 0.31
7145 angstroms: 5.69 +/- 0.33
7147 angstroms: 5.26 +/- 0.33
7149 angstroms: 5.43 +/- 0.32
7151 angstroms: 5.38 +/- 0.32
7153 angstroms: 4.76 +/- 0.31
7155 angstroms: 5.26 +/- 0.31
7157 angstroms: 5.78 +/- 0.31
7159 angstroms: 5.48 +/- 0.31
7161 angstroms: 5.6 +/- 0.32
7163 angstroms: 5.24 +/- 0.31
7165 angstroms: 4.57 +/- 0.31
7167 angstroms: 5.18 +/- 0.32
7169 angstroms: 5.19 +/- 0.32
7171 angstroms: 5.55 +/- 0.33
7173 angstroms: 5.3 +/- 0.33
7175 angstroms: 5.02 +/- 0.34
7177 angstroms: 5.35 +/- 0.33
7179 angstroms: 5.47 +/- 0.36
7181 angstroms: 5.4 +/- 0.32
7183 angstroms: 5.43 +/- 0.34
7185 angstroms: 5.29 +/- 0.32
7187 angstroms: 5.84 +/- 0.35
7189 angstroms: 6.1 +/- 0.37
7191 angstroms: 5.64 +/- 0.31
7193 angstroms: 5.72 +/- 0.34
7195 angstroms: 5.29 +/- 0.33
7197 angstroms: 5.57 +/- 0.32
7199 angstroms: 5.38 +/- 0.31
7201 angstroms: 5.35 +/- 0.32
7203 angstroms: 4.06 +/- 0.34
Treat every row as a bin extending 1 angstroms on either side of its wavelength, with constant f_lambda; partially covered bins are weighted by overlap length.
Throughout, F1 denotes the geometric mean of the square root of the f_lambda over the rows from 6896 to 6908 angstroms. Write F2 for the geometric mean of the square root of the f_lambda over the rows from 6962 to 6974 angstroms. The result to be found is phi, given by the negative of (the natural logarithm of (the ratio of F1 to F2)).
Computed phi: 0.02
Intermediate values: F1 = 2.323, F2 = 2.38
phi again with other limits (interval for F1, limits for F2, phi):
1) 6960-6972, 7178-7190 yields 0.01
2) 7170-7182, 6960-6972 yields 0.01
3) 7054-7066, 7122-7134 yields 0.00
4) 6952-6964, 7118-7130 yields 0.04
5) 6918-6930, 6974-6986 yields 0.03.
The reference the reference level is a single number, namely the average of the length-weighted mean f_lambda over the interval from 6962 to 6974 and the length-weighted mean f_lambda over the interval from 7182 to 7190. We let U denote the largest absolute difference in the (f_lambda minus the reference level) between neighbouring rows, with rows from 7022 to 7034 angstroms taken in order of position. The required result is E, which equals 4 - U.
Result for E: 3.48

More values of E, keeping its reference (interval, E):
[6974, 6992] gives 3.56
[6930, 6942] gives 3.52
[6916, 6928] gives 3.24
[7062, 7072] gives 3.62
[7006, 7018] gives 3.35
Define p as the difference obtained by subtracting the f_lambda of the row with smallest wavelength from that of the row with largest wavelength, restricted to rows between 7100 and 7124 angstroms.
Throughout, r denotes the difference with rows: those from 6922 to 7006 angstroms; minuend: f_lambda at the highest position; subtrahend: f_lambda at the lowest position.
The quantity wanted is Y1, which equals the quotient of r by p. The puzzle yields -0.6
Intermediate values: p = 0.32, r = -0.18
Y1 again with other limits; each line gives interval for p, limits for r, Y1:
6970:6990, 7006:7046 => 0.0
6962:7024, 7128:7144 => -0.9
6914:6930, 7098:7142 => 1.4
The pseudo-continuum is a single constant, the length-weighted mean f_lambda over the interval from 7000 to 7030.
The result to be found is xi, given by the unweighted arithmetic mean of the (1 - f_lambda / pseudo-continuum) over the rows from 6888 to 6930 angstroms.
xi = 0.028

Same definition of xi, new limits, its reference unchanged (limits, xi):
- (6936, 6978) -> 0.022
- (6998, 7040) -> -0.008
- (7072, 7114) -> 0.018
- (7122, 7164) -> 0.007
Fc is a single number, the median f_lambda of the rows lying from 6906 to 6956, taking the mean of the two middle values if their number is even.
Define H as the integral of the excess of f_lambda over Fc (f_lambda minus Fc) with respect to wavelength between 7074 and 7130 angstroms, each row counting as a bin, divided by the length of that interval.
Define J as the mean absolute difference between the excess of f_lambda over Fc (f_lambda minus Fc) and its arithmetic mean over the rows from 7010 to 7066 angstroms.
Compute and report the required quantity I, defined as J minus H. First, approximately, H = 0.106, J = 0.22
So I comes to 0.12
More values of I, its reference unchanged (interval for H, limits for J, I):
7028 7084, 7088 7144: 0.14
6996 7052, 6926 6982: 0.13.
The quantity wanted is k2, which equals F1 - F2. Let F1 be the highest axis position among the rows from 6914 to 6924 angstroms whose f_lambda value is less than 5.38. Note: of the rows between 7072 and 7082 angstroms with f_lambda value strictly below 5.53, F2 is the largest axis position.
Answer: -160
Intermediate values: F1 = 6921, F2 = 7081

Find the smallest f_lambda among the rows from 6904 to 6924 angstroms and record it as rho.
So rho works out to 4.76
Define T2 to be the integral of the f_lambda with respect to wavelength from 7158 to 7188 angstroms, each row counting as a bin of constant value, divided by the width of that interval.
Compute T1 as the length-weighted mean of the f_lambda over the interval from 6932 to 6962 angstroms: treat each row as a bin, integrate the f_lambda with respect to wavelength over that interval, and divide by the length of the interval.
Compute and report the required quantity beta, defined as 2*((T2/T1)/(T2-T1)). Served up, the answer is 12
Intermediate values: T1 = 5.15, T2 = 5.33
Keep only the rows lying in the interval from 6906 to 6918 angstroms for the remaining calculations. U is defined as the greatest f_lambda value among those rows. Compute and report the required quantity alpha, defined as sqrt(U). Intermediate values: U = 5.71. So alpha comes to 2.390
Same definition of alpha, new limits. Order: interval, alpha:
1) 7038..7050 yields 2.339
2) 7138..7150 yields 2.385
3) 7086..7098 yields 2.406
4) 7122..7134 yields 2.439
